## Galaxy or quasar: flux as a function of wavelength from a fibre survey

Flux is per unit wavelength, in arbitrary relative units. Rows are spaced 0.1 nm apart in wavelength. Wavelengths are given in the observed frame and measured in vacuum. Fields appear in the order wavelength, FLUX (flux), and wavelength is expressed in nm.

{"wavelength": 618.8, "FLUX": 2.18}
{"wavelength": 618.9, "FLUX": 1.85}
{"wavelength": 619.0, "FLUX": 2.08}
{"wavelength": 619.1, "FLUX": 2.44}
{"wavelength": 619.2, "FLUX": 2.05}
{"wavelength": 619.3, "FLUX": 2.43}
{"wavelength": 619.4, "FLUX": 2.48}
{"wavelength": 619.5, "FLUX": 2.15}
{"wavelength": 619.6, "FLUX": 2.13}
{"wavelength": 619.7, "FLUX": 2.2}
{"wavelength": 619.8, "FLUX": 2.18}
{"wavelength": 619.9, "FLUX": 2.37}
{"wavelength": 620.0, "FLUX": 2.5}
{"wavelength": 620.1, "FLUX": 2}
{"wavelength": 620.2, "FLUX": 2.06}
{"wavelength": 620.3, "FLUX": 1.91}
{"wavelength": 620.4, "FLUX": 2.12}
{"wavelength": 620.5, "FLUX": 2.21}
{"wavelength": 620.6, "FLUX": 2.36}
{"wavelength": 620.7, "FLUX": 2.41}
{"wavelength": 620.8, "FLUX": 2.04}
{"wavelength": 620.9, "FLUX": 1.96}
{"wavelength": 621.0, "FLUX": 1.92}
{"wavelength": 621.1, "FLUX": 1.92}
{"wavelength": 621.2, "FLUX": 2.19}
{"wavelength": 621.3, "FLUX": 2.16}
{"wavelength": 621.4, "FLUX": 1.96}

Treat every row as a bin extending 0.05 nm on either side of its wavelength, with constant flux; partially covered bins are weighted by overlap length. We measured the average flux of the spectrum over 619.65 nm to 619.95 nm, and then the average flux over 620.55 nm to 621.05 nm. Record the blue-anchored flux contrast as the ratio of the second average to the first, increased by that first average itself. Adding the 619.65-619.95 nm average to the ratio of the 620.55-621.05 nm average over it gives 3.20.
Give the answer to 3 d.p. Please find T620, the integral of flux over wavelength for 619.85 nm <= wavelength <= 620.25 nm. 0.893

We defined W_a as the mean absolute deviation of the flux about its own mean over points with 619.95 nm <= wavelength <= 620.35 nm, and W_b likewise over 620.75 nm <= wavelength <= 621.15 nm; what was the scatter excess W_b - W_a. -0.15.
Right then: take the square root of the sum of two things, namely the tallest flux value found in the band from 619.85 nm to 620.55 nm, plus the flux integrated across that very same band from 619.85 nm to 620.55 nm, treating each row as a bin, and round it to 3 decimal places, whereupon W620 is 2.004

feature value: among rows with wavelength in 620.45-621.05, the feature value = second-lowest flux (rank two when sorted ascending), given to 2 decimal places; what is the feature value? 1.96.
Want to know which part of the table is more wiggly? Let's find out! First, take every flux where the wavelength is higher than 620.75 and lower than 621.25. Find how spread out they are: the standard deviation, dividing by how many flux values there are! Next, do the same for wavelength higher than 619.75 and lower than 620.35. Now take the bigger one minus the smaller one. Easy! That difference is 0.11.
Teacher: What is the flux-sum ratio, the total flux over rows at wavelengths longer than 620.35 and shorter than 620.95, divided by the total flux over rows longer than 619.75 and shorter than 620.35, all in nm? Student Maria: 1.01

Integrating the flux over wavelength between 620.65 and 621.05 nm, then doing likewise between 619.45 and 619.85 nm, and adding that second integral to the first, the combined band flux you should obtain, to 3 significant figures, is 1.70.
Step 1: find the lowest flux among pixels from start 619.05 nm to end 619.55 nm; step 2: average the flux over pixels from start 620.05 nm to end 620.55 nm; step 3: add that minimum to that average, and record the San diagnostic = 4.11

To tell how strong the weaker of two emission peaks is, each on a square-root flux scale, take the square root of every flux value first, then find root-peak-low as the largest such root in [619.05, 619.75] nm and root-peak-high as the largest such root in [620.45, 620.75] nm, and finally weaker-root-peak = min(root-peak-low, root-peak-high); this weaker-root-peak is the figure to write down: 1.552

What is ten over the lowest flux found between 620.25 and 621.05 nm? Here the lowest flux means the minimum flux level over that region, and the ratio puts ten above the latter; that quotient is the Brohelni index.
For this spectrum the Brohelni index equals 5.24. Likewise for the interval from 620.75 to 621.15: 5.21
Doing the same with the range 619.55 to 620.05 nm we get 4.69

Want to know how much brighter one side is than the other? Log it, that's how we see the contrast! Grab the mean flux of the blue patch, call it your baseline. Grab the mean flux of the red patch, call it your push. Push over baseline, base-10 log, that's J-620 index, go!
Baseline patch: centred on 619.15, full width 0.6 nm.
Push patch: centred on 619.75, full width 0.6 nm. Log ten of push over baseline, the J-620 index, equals 0.01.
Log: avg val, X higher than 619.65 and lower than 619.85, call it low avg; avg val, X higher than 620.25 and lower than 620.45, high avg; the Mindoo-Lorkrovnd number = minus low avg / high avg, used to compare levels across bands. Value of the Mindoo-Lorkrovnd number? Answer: -1.09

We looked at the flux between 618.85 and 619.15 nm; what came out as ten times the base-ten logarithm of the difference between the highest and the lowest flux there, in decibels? -2.3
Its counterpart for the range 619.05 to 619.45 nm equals -3.7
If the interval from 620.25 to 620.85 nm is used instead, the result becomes -3.0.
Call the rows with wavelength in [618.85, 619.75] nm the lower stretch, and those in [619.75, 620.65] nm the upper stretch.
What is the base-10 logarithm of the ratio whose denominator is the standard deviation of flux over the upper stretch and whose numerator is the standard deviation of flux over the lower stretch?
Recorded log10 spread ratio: 0.04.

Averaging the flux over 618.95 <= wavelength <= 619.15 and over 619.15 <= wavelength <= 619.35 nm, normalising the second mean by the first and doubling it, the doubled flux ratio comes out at 1.98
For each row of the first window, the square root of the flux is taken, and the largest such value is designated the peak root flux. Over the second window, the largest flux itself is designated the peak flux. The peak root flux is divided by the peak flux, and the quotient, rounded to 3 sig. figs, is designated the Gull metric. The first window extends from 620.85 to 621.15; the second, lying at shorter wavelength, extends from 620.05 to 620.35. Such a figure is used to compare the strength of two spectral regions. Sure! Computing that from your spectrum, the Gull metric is 0.680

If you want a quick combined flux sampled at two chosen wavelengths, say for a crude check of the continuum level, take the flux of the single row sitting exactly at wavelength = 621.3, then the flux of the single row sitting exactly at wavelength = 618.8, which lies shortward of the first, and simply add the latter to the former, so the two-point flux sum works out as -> 4.34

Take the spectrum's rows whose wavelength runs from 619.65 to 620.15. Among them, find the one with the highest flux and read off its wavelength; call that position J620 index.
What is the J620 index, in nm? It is 620.0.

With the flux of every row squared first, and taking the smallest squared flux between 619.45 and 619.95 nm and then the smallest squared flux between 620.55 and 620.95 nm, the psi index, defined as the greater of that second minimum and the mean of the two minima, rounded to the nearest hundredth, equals 4.19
